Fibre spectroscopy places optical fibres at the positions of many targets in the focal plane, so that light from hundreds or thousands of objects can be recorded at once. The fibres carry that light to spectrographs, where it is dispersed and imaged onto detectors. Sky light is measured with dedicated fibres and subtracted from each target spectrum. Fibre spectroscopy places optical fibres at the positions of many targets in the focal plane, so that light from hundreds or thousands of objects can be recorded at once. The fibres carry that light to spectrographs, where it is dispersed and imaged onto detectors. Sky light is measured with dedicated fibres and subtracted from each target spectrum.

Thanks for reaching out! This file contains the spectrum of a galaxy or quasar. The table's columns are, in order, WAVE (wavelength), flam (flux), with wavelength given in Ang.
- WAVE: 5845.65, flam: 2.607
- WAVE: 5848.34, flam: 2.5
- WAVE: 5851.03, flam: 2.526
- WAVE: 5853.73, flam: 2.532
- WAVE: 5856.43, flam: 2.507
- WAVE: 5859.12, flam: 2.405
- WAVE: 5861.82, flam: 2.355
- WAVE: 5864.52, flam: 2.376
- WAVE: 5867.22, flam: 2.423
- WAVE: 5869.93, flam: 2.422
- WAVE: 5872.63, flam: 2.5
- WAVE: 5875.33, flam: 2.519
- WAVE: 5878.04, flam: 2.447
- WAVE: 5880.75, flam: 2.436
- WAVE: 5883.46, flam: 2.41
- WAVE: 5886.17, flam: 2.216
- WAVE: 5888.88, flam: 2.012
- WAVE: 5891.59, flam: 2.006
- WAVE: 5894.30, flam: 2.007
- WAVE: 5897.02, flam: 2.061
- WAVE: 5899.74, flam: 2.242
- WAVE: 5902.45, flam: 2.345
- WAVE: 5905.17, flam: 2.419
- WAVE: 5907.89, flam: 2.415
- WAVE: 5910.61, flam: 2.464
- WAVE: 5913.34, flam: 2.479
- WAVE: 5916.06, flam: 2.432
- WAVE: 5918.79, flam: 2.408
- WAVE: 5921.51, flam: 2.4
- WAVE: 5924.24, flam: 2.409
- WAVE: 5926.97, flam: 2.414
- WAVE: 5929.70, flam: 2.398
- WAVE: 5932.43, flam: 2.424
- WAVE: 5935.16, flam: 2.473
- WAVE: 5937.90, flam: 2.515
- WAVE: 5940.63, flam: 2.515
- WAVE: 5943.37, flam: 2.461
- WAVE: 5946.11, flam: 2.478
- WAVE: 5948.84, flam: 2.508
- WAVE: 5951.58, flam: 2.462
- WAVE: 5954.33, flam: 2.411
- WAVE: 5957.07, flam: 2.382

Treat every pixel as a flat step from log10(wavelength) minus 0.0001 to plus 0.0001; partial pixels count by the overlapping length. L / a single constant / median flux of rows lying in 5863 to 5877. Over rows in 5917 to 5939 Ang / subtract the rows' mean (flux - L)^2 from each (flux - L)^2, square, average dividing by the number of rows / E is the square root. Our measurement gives 0.00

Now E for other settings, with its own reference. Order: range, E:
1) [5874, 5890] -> 0.06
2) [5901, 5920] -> 0.00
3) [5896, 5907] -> 0.05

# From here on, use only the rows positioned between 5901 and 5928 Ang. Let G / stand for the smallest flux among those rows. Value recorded 2.345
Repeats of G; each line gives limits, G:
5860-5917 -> 2.006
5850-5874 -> 2.355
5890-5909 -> 2.006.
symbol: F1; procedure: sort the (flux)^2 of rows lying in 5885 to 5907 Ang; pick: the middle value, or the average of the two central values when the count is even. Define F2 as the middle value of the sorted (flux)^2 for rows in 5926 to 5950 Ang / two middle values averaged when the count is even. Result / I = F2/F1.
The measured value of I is 1.34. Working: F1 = 4.58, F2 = 6.12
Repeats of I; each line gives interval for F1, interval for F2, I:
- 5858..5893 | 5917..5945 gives 1.01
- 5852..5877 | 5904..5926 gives 1.00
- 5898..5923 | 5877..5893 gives 0.92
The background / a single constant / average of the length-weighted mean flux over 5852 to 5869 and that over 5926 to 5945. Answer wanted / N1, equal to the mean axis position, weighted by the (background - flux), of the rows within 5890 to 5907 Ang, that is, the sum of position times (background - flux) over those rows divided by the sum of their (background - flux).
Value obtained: 5895.6 Ang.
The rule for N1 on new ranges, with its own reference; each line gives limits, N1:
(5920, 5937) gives 5924.9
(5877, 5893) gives 5889.1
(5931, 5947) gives 5940.9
